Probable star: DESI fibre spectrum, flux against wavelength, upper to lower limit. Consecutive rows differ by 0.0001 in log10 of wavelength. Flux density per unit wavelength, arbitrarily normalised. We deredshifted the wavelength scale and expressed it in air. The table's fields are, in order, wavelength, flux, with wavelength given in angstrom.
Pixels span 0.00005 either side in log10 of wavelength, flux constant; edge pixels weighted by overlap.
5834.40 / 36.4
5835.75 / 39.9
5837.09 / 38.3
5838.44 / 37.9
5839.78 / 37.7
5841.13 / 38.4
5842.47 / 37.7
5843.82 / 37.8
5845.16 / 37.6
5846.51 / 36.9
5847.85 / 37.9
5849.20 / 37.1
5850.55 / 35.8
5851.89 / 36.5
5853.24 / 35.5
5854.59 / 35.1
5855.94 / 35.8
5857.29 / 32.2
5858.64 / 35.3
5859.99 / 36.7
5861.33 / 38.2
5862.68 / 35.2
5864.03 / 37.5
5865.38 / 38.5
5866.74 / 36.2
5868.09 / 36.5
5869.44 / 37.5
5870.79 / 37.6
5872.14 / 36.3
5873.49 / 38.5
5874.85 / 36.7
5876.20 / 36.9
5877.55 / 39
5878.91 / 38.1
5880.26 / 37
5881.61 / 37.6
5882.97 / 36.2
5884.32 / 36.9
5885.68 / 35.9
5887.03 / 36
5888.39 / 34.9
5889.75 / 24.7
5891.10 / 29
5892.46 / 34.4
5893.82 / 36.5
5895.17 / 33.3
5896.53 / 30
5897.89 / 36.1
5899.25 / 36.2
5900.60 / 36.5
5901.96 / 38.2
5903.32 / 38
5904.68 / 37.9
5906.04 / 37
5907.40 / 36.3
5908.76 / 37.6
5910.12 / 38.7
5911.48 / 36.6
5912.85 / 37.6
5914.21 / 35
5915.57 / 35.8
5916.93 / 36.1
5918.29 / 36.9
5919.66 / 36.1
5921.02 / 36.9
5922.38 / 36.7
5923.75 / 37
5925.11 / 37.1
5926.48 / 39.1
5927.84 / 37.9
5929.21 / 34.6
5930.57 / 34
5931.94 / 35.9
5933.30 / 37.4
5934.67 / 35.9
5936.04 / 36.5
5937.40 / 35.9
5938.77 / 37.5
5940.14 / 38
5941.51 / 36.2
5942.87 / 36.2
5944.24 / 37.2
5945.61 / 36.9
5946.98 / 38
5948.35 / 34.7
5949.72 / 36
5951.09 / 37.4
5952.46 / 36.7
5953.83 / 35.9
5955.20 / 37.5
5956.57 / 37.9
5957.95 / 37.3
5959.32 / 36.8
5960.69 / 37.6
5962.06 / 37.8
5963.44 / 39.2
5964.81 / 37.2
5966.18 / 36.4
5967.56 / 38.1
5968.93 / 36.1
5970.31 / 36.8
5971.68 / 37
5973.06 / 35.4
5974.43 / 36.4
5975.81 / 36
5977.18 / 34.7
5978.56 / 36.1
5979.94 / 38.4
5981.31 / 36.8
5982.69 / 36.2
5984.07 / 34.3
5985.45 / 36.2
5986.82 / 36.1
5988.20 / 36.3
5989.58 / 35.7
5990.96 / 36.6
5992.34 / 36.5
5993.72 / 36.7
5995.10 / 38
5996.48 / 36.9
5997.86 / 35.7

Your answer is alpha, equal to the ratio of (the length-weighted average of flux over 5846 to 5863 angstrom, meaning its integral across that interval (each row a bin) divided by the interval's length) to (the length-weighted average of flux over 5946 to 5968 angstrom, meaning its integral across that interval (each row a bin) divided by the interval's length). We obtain 0.97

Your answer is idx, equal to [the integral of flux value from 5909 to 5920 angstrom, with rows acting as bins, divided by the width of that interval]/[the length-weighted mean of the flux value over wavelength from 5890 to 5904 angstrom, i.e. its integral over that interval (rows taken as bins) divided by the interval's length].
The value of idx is 1.061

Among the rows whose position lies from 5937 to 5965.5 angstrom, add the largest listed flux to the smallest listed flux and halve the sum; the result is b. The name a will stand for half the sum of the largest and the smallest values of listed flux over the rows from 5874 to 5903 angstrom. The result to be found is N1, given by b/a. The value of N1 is 1.16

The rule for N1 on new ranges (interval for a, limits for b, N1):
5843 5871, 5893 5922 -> 0.97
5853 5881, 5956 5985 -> 1.03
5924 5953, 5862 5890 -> 0.87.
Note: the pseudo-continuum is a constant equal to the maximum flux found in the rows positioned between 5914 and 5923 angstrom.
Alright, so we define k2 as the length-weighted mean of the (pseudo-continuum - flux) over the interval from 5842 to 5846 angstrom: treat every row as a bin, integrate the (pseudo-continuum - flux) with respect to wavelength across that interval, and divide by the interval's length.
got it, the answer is -0.77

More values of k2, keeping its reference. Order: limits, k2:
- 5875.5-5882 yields -0.82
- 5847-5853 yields 0.17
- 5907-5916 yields 0.06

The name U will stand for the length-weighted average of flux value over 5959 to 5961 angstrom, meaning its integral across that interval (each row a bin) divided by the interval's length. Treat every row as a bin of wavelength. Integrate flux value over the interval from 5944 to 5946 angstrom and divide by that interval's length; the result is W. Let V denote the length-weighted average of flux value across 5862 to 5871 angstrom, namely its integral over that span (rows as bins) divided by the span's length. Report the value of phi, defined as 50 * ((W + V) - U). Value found 1836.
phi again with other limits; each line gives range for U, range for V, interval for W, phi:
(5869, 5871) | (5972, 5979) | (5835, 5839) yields 1840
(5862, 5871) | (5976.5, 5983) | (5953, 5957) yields 1828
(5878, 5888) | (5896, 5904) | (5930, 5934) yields 1748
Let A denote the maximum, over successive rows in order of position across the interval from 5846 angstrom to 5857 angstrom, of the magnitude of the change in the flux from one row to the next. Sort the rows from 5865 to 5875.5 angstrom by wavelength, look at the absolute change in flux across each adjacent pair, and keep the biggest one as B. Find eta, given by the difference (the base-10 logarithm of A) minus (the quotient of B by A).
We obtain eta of -1.66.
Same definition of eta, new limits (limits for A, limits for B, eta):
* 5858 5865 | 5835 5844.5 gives -0.06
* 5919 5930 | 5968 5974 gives 0.03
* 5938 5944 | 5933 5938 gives -0.58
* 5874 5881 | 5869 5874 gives -0.73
